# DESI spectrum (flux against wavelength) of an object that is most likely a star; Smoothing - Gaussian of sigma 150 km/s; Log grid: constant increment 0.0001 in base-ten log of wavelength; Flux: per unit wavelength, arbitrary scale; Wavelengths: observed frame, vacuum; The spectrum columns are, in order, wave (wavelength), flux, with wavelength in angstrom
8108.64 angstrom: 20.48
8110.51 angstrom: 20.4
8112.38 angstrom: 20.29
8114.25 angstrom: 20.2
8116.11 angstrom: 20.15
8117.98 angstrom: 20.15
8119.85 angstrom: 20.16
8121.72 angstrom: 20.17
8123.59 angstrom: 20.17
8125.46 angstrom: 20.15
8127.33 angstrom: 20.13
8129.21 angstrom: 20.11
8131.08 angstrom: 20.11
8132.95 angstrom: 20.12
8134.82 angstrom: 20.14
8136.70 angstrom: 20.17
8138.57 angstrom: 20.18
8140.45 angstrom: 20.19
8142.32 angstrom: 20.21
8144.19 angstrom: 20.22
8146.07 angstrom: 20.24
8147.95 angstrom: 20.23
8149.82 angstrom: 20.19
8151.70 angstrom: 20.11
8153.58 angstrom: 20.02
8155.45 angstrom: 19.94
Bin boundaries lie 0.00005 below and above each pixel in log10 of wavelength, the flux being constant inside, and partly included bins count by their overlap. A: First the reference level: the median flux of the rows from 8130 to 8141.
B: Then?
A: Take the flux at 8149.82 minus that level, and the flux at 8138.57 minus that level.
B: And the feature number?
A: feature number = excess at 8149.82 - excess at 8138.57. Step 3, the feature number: 0.01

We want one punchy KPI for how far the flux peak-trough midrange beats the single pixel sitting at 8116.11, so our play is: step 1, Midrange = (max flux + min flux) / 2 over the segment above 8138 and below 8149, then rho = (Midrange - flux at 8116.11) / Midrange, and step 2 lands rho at 0.0030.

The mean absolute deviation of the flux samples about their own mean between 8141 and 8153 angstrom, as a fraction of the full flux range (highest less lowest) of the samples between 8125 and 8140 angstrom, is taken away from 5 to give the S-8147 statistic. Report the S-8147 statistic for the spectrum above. 4.52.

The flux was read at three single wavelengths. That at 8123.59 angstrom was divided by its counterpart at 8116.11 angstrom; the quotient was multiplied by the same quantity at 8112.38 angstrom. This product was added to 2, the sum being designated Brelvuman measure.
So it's 22.3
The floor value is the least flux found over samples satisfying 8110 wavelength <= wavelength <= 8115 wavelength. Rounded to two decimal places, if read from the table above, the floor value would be 20.20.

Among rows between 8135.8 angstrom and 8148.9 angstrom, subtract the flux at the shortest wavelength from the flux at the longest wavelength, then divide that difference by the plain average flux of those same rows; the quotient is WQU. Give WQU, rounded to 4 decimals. 0.0030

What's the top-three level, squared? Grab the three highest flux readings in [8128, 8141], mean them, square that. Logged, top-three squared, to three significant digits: 407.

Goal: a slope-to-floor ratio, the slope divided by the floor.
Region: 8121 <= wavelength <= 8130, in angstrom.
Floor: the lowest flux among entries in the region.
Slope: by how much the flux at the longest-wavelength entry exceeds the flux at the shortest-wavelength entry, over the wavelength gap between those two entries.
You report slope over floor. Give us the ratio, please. -0.0004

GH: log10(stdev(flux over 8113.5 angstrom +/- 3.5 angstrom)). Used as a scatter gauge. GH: -1.0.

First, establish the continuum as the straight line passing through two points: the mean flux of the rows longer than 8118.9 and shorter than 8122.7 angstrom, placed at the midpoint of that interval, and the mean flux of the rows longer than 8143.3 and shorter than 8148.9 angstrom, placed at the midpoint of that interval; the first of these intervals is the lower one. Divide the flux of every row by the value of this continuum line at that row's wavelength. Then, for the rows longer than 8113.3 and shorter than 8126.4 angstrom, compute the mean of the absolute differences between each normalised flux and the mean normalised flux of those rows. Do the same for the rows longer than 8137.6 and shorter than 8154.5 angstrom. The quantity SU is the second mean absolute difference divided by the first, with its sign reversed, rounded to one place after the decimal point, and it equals -3.9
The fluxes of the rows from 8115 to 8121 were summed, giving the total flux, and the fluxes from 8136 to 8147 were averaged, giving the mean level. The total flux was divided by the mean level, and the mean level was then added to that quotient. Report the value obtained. 23.2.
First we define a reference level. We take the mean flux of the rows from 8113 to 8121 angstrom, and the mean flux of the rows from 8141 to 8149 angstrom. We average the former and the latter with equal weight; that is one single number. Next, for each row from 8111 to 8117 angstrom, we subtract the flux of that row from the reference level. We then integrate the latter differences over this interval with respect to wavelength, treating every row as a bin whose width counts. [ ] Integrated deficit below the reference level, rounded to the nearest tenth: -0.1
